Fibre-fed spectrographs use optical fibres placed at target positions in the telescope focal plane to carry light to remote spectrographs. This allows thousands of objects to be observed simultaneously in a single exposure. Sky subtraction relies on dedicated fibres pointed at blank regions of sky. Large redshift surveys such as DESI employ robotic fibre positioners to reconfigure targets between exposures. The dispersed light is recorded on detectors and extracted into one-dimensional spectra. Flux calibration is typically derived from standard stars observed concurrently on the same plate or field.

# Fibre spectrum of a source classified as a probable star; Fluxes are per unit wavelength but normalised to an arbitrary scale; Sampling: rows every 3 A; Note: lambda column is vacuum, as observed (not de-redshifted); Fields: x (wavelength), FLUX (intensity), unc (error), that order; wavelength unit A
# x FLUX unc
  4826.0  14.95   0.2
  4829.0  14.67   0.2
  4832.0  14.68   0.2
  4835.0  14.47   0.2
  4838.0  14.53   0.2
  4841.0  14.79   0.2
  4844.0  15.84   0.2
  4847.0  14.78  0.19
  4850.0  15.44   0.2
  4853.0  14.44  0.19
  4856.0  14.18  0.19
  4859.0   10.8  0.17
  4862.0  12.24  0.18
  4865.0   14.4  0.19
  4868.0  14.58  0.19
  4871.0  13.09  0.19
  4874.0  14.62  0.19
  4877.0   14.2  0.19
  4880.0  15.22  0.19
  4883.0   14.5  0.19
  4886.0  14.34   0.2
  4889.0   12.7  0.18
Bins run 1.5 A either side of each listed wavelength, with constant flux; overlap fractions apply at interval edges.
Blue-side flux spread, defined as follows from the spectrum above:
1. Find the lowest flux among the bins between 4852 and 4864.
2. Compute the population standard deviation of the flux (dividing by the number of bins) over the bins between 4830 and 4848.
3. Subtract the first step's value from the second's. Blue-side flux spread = -10.3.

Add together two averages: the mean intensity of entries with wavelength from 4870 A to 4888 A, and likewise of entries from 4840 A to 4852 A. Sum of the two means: 29.5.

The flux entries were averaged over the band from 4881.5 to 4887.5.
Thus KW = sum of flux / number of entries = 14.4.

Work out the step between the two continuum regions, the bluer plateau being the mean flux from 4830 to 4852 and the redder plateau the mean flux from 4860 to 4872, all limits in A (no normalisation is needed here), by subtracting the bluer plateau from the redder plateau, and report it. -1.4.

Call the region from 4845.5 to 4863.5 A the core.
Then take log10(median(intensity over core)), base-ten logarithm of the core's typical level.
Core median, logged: 1.156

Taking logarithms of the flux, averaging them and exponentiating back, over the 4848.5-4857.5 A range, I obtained 14.7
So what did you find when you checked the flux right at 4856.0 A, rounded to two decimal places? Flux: 14.18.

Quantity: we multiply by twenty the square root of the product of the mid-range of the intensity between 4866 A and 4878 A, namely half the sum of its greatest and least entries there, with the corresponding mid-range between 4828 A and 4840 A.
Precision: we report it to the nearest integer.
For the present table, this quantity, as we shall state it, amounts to 284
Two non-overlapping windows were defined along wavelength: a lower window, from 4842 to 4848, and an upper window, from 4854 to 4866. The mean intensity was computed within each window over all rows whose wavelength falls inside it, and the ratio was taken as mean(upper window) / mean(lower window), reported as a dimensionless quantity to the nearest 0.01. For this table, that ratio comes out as 0.84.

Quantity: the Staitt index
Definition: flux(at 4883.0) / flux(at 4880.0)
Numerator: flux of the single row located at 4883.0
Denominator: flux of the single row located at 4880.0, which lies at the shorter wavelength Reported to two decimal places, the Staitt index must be 0.95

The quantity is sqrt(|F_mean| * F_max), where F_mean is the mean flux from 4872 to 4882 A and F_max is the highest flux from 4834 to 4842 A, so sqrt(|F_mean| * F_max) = 14.7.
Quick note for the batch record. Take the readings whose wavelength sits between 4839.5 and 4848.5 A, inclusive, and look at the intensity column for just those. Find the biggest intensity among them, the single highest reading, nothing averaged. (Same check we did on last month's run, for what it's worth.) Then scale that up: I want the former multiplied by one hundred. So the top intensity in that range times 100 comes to 1584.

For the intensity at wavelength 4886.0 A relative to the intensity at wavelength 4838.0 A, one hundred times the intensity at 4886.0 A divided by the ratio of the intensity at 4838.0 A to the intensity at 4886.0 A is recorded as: 1415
